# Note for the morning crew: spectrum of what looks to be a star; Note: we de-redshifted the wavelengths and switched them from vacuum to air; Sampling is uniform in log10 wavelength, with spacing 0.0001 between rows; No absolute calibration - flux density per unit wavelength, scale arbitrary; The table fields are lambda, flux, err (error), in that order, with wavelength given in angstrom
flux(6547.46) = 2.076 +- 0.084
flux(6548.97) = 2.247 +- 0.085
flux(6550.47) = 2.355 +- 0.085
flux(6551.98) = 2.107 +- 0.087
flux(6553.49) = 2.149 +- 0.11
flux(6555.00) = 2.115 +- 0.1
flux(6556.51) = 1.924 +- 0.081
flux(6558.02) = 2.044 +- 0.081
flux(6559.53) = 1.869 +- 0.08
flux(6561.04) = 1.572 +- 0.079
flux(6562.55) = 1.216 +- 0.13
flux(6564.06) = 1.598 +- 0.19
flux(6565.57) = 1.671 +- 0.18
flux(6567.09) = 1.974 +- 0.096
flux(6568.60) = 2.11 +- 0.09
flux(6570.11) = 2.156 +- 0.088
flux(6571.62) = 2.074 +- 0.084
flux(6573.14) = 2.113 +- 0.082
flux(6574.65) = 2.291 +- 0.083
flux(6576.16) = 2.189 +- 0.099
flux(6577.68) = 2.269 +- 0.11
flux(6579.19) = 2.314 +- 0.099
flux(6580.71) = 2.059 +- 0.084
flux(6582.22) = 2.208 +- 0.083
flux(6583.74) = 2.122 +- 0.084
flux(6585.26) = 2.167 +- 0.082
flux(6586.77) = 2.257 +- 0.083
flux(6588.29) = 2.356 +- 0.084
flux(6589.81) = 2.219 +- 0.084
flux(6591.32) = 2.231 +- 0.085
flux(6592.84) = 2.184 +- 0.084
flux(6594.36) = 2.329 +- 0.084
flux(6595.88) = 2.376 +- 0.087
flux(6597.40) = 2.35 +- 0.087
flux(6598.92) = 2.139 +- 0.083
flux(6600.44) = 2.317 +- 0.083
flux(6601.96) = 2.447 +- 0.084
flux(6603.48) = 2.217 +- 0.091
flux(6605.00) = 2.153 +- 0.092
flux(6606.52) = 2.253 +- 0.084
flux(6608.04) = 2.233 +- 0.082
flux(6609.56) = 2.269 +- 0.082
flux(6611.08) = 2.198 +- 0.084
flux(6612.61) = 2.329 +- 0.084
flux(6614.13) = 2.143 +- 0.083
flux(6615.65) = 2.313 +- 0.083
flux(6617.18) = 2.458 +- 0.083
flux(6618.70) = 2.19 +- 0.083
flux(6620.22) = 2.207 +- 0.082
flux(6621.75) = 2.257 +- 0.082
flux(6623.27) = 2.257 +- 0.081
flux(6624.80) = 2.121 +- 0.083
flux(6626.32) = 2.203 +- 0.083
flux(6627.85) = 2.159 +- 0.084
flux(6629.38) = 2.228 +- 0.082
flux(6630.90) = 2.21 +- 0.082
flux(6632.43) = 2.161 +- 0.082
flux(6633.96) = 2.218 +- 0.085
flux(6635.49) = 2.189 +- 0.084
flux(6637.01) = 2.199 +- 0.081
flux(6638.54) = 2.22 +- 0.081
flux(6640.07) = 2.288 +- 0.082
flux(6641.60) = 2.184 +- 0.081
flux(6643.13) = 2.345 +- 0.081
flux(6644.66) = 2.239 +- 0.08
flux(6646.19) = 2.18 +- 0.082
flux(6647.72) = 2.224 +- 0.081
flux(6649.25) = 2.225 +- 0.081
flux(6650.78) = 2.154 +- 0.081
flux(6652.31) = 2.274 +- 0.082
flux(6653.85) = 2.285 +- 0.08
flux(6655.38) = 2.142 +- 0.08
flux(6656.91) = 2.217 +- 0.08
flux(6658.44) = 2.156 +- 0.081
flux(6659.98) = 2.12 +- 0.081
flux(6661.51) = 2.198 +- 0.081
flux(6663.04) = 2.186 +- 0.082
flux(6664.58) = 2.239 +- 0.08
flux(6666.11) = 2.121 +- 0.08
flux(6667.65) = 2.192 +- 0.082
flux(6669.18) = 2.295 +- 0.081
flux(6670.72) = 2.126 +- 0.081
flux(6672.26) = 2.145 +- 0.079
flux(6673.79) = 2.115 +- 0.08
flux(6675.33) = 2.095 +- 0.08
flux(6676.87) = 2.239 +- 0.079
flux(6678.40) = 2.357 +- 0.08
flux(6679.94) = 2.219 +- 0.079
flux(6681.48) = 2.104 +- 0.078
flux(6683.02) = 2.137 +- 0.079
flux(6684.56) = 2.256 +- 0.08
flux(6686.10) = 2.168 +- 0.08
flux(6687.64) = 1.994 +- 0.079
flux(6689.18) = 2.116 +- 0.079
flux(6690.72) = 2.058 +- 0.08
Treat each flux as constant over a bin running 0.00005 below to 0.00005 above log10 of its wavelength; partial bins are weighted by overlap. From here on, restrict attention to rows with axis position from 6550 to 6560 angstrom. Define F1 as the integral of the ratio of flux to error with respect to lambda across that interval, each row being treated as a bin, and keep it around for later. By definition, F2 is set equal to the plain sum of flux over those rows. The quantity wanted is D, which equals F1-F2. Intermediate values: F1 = 234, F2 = 14.6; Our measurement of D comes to 220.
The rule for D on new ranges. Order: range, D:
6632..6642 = 253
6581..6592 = 276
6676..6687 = 291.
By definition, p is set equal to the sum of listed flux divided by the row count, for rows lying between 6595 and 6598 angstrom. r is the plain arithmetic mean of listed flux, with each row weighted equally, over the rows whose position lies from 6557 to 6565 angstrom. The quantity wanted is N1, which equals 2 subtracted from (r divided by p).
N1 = -1.30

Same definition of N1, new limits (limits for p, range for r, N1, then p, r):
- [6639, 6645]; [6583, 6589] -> -1.02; 2.26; 2.23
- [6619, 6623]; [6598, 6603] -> -0.97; 2.23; 2.30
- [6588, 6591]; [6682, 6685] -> -1.04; 2.29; 2.20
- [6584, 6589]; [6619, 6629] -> -1.03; 2.26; 2.20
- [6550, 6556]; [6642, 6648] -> -0.97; 2.18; 2.25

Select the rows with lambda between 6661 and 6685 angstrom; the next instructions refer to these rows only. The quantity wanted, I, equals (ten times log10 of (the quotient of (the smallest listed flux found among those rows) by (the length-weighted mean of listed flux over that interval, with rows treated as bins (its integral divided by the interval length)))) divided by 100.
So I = -0.0019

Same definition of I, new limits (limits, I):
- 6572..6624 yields -0.0038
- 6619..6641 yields -0.0017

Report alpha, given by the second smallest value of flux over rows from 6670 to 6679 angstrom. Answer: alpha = 2.115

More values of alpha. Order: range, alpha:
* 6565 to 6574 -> 1.974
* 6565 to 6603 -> 1.974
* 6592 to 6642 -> 2.139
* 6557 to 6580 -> 1.572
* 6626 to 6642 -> 2.161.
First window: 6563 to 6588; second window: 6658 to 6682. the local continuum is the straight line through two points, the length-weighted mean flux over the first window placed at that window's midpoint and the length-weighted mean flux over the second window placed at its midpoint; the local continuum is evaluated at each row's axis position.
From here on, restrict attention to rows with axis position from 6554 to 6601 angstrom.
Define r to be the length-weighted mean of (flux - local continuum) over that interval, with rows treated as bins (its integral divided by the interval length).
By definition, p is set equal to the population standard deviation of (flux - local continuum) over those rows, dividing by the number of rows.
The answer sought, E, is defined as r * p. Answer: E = -0.001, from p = 0.252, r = 0.00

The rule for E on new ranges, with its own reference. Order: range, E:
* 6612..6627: 0.011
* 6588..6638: 0.010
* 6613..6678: 0.004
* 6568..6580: 0.008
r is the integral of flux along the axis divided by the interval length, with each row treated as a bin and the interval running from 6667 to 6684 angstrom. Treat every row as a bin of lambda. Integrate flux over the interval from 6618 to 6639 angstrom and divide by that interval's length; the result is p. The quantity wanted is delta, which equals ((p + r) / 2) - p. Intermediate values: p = 2.20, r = 2.18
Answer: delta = -0.008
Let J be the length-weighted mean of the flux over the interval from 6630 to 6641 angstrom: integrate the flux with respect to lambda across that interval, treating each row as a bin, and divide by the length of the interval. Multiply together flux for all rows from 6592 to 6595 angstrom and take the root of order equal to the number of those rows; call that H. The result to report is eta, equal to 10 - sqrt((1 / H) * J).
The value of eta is 9.01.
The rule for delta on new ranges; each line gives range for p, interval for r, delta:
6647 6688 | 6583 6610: 0.035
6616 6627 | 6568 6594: -0.024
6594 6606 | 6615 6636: -0.031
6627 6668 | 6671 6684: -0.015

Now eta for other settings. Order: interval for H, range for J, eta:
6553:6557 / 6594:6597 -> 8.93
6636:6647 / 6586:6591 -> 8.99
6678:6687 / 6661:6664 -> 9.00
